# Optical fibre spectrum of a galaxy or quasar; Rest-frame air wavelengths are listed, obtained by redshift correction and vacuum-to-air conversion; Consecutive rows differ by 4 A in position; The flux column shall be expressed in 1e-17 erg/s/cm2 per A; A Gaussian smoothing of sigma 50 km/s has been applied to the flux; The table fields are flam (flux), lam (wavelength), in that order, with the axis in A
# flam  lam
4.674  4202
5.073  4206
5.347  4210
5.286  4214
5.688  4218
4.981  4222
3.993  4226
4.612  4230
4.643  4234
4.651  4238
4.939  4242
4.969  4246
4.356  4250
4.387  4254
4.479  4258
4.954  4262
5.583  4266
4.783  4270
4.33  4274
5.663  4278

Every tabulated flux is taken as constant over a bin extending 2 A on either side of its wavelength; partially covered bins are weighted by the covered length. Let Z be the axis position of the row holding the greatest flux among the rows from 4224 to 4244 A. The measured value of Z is 4242 A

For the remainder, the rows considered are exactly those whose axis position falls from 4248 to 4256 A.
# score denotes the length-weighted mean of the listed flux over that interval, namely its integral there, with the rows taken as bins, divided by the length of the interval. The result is 4.4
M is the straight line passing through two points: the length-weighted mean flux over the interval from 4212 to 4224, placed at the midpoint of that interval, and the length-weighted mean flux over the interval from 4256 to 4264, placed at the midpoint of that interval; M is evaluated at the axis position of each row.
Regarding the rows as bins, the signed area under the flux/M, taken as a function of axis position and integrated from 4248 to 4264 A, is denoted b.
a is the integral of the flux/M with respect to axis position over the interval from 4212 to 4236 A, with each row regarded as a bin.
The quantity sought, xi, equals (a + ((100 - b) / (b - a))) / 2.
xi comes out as 5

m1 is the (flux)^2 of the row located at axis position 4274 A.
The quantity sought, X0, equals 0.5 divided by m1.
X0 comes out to 0.027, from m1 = 18.7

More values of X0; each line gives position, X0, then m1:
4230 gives 0.024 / 21.3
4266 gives 0.016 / 31.2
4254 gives 0.026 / 19.2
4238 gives 0.023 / 21.6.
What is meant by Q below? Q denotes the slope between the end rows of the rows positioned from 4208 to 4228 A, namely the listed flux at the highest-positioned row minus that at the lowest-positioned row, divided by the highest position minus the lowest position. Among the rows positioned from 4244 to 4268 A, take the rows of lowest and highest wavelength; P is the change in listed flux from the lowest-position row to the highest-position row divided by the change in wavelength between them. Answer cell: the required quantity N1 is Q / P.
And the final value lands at -2.8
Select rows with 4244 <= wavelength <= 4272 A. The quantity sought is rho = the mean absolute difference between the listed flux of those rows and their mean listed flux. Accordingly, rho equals 0.33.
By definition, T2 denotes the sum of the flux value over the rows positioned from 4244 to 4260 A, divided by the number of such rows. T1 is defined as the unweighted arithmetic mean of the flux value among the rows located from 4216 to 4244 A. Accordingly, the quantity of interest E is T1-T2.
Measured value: 0.2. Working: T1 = 4.8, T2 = 4.55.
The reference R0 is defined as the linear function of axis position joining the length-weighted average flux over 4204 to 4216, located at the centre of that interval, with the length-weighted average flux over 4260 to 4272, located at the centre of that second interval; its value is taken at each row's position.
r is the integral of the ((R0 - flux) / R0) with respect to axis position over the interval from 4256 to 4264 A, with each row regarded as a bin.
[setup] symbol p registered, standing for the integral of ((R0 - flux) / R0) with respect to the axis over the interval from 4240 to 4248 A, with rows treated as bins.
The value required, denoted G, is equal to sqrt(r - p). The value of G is 0.6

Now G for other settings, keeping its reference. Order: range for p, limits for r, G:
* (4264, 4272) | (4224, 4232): 1.2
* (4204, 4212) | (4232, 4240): 0.9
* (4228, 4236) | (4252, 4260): 0.5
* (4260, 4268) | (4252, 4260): 1.2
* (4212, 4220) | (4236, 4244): 1.0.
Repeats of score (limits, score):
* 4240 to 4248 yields 5.0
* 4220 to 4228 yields 4.5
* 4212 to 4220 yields 5.5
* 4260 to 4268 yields 5.3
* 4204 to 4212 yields 5.2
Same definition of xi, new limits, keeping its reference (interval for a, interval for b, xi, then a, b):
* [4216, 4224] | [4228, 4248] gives 8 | 8.1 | 19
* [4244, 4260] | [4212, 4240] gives 11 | 15.1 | 26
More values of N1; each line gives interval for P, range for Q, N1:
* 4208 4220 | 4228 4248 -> 0.5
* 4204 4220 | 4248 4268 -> 1.5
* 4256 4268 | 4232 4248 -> 0.2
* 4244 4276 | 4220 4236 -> 1.2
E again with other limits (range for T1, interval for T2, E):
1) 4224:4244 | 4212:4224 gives -0.8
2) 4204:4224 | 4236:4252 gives 0.5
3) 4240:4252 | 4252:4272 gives -0.1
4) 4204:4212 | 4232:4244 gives 0.5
